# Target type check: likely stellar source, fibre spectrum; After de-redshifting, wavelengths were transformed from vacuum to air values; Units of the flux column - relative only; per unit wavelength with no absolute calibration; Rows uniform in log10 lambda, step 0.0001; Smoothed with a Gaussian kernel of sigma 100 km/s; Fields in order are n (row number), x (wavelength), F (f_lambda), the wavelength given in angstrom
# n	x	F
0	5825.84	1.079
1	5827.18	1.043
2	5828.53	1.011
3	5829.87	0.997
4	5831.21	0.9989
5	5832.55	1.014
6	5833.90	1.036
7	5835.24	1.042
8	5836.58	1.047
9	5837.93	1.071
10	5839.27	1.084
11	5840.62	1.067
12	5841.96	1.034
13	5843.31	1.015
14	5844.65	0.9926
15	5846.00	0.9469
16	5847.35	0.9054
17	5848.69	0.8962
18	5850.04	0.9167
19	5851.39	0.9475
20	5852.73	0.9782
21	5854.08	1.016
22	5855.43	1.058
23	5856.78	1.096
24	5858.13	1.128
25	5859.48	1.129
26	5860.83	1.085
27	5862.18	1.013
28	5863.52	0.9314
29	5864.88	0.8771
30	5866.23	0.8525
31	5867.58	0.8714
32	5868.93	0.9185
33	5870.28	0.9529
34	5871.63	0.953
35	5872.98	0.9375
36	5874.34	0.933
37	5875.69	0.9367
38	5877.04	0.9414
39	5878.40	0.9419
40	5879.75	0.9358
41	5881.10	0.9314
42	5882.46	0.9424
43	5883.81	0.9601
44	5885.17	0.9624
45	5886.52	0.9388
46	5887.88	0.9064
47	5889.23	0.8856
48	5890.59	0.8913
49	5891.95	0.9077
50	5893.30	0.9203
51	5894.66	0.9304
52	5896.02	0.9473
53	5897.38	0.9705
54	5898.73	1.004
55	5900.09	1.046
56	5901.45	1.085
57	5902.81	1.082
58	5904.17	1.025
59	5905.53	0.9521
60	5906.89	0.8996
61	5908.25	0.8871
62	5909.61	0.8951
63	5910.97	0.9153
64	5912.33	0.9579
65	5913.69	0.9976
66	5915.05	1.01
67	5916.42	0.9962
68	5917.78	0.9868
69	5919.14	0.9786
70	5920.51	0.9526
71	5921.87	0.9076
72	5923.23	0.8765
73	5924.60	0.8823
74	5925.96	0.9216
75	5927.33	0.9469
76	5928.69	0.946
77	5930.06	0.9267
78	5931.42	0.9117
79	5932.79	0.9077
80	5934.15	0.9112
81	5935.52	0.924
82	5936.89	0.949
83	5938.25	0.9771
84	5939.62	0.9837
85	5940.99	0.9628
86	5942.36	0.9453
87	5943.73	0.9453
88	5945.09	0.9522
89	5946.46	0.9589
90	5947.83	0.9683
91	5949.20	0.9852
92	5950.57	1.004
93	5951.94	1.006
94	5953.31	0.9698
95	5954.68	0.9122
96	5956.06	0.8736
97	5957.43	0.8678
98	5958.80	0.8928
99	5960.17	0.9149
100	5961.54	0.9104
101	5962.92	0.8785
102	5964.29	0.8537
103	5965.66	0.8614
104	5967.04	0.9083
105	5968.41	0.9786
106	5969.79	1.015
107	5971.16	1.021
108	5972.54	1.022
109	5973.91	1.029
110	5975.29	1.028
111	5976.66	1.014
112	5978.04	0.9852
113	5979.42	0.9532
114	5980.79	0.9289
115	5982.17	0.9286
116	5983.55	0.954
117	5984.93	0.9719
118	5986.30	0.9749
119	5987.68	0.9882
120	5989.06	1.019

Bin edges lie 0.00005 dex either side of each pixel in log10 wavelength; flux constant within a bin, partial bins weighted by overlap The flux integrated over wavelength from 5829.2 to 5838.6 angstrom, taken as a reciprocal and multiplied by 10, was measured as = 1.03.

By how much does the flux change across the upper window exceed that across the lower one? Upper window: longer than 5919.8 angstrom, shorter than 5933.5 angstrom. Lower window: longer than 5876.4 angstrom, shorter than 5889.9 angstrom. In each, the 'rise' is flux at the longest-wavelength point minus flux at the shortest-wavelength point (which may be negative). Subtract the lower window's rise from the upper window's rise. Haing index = 0.01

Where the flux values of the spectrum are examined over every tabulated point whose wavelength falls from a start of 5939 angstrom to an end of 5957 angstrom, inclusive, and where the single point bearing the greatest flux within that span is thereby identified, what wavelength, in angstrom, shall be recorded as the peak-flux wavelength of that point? 5951.94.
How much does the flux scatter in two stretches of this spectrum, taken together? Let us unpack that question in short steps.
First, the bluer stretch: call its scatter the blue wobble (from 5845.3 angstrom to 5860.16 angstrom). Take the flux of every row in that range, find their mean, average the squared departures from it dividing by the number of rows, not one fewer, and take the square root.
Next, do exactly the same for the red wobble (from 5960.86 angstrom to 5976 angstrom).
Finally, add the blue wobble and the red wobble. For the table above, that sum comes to 0.15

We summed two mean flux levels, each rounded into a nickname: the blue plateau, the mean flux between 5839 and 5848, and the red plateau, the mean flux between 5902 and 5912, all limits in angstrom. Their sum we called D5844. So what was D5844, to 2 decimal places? 1.96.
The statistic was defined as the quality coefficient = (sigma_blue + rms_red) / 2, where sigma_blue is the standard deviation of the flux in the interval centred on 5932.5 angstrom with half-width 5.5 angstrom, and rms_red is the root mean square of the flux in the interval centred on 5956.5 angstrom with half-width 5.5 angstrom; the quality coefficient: 0.468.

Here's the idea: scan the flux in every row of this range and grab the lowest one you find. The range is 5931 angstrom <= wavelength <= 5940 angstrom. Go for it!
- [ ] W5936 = 0.9077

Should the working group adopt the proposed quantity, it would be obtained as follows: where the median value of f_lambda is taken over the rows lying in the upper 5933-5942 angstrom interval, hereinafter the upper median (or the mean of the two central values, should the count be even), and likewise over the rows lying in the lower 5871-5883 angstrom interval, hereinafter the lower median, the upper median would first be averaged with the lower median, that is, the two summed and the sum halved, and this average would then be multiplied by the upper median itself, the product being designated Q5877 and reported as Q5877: 0.90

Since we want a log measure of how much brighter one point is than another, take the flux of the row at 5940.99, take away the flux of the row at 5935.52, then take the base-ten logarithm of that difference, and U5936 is -1.41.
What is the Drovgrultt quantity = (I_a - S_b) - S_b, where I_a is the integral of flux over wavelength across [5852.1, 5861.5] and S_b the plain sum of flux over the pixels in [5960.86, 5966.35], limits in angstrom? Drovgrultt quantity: 3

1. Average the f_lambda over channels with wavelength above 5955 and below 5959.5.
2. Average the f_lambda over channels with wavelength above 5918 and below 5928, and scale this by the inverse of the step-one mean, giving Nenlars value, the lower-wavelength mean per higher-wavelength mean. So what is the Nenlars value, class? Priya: 1.052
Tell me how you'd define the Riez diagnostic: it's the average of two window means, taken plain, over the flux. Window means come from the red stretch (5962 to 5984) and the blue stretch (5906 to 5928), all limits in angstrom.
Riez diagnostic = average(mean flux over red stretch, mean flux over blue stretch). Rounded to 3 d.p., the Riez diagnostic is 0.949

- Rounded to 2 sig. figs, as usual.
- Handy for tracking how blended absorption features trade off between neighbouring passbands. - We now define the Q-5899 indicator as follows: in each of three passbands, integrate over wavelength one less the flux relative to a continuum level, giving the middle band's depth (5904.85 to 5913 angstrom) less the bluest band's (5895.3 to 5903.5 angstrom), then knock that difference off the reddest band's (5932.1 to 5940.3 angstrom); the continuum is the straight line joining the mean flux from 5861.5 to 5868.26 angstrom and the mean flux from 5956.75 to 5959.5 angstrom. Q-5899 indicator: -1.4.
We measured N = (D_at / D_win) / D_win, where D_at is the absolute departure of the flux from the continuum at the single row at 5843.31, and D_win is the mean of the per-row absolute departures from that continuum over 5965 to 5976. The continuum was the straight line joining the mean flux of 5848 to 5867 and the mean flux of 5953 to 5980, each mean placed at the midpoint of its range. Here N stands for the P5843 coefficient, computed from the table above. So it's 3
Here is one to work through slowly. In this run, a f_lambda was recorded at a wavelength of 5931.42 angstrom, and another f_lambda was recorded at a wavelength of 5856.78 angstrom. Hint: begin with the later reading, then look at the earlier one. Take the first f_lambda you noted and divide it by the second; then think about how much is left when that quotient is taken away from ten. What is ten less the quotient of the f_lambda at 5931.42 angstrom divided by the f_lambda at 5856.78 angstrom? 9.17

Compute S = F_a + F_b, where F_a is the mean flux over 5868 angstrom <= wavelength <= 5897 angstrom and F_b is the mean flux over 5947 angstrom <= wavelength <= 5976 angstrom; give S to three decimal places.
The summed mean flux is 1.880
